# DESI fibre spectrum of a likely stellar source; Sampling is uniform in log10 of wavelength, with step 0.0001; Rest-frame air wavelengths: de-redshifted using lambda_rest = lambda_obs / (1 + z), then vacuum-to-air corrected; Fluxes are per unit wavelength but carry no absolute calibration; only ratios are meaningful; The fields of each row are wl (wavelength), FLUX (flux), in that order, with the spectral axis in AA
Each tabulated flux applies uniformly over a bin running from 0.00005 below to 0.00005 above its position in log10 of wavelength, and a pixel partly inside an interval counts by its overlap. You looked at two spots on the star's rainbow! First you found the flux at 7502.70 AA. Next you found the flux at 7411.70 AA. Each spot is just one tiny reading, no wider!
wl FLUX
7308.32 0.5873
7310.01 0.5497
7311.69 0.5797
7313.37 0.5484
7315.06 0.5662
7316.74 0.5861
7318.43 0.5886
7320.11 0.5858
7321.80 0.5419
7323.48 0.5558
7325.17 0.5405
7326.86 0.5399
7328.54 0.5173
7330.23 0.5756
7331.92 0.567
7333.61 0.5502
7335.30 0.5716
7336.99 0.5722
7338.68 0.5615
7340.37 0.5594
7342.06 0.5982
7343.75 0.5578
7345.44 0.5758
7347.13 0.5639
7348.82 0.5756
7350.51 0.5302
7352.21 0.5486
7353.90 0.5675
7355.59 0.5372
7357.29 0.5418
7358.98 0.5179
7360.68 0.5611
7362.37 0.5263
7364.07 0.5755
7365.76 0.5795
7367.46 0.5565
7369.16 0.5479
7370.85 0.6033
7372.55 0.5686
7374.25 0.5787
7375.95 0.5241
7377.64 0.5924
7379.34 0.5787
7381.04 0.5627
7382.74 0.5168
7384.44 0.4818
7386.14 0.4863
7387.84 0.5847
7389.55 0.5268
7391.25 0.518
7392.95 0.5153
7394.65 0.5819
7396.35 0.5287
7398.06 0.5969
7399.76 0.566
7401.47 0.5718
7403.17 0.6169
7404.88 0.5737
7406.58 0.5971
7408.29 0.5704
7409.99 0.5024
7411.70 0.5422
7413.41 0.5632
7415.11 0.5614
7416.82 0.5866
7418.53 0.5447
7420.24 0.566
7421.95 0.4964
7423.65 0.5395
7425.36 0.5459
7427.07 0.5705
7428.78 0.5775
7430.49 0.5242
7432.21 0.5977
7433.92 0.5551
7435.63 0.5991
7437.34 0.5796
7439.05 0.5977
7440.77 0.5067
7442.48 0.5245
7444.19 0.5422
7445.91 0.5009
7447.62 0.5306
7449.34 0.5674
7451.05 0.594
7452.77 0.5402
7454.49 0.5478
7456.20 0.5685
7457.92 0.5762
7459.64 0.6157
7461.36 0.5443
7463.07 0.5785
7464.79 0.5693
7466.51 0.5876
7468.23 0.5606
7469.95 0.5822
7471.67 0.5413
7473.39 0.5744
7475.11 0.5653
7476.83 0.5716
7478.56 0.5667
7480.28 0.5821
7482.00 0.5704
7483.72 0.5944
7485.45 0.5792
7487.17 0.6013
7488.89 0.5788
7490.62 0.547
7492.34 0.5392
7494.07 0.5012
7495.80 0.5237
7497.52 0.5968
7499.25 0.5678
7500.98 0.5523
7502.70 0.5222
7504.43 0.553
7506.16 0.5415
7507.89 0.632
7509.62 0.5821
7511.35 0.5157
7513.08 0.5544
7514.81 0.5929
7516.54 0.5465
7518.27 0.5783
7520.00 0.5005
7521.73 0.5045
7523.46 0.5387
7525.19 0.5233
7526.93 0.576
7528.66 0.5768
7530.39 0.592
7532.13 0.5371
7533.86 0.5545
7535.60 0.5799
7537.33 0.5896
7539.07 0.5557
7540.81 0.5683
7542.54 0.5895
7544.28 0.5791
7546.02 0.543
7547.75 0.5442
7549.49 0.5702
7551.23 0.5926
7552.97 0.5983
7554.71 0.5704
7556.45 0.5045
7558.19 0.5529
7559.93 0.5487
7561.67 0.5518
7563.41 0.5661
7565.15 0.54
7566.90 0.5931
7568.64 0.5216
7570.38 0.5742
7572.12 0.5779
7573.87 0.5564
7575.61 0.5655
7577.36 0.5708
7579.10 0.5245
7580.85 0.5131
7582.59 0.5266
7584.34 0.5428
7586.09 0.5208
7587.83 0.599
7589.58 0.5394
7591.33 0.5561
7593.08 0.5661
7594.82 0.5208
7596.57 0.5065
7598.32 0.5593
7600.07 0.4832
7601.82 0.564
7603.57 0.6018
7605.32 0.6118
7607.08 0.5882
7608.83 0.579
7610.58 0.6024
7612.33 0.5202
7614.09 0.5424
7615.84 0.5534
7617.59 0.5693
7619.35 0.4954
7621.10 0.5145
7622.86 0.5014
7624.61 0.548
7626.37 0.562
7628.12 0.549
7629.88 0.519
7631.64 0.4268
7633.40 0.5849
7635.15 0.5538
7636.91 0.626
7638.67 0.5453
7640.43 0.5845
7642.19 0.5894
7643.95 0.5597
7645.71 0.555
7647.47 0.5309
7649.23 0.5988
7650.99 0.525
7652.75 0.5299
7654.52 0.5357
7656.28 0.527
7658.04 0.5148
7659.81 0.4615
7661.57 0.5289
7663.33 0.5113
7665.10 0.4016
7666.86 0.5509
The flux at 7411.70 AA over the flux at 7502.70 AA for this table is 1.04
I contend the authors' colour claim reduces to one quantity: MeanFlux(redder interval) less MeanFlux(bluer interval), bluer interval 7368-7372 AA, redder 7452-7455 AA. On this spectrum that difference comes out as -0.03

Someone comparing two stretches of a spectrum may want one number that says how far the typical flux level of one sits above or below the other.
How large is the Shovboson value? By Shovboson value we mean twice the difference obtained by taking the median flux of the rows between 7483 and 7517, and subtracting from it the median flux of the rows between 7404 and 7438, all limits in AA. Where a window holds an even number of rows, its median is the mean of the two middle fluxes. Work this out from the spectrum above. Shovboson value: -0.022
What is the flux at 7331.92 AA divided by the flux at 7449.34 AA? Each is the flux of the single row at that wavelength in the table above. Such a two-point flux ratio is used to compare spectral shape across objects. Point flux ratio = 0.999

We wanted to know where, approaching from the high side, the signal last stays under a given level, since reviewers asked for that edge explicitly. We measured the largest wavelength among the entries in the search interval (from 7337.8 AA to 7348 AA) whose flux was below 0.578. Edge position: 7347.13 AA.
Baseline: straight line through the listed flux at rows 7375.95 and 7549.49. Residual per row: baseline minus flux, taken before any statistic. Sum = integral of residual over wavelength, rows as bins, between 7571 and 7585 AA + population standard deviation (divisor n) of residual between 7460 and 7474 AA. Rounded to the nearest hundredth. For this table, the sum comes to 0.44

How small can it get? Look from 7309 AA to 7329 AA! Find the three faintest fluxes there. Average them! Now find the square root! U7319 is 0.730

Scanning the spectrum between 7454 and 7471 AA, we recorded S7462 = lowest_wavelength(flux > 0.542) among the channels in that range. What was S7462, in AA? 7454.49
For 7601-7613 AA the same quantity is 7601.82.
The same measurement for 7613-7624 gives 7614.09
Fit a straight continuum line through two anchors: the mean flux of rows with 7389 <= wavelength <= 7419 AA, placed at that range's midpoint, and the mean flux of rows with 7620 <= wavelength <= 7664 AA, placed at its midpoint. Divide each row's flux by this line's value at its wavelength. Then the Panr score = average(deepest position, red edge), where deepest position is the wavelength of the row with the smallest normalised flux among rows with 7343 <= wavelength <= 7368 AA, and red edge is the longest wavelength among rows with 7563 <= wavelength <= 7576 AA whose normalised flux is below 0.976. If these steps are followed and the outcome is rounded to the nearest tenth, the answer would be 7463.8 AA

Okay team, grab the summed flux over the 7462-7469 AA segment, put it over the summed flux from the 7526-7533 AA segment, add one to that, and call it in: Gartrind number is 2.01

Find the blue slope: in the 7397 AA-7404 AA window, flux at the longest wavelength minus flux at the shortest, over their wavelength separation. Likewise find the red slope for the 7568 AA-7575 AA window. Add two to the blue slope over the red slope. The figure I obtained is 2.6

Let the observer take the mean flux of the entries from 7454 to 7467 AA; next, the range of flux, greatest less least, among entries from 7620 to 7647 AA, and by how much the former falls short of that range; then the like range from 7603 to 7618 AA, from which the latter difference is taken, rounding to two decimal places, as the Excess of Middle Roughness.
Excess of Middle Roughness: 0.47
